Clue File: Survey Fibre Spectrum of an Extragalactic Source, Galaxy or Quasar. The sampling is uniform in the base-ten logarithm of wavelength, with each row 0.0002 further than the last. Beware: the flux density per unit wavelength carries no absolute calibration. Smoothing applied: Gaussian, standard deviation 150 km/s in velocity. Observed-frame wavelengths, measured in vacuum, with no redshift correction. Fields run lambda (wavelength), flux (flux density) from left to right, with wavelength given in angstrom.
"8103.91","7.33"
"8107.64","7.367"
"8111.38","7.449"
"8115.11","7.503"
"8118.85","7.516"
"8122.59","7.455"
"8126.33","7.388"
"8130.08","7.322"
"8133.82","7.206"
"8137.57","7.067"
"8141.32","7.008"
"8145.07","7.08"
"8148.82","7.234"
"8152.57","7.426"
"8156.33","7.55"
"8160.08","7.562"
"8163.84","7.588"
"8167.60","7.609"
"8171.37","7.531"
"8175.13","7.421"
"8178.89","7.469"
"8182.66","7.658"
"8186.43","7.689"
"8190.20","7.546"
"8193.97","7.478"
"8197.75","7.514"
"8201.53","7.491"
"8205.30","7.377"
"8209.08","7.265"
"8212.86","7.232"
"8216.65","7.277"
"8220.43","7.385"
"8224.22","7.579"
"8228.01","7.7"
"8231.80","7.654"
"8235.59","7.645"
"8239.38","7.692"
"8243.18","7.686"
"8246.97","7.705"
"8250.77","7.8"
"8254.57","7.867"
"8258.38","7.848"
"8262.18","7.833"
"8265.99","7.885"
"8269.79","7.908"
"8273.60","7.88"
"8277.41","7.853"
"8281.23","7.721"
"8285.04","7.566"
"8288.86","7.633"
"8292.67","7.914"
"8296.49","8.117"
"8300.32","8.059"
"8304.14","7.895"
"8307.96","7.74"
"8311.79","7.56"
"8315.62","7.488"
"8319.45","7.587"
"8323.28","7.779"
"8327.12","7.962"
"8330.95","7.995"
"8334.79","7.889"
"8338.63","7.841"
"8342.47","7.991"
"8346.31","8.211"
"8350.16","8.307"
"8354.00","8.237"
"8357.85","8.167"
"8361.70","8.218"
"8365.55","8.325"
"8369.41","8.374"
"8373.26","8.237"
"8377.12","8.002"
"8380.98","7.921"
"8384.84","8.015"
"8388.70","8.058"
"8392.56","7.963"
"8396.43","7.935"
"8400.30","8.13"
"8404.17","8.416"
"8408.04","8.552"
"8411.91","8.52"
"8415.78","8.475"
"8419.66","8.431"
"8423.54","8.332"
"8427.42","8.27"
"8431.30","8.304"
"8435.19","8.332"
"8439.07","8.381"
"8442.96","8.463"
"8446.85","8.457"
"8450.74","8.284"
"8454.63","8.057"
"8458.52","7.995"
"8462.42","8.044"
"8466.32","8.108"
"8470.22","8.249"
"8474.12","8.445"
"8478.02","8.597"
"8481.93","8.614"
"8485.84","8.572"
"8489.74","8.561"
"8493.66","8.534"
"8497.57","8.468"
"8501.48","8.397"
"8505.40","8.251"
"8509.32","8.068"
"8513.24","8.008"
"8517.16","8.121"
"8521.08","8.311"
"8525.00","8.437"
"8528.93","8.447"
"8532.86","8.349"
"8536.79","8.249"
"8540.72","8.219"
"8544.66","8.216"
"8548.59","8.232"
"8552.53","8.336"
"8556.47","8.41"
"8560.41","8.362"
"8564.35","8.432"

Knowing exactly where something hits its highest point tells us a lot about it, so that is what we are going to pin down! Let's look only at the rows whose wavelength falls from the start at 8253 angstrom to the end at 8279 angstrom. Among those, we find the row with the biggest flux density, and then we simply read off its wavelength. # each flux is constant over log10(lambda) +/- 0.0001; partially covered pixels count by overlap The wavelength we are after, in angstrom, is 8269.79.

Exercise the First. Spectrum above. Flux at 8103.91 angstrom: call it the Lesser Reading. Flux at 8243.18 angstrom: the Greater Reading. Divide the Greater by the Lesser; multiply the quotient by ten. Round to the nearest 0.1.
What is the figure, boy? 10.5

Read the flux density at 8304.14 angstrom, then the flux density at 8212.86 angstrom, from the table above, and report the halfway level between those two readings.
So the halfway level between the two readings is 7.6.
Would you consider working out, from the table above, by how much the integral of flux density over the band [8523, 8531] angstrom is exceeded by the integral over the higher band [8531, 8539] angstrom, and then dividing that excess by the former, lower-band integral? 0.0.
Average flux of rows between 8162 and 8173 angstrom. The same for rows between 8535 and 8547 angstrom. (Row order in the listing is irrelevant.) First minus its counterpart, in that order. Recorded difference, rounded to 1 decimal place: -0.7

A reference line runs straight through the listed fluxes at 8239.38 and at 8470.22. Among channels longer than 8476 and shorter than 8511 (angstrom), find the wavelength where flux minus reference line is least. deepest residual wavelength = 8509.32 angstrom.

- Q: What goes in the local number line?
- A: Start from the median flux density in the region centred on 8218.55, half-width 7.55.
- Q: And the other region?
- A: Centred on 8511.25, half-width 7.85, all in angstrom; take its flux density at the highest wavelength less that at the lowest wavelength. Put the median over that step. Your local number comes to -56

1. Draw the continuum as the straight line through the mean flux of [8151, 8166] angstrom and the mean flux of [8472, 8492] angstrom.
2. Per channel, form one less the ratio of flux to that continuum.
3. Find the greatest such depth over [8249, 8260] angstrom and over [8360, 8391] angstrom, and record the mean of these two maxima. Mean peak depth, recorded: 0.021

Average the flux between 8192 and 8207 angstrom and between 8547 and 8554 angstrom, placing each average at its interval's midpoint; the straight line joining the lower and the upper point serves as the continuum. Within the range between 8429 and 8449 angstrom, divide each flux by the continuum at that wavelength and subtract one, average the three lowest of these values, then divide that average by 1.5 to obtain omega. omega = 0.027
